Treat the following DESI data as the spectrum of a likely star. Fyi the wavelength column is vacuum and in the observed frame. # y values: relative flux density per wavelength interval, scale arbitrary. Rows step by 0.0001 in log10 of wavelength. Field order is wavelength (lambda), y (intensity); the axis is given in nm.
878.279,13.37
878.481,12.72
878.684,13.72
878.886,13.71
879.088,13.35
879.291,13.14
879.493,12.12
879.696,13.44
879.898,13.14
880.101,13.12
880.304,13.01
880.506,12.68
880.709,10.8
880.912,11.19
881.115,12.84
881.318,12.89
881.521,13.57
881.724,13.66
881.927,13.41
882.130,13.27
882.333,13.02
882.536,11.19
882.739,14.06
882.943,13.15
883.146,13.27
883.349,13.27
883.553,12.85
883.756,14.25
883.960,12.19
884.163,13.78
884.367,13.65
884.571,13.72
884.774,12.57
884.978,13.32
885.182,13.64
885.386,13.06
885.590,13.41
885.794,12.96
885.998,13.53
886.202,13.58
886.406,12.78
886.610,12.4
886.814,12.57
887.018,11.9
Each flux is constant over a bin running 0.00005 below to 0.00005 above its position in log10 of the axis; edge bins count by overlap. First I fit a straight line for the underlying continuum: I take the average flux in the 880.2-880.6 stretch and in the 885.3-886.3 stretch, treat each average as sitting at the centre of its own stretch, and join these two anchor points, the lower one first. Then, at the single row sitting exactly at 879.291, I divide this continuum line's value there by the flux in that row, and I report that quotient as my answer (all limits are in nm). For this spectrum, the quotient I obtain 0.97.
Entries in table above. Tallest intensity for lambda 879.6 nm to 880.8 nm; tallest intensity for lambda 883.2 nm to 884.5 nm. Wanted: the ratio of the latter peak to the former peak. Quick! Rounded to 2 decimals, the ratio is 1.06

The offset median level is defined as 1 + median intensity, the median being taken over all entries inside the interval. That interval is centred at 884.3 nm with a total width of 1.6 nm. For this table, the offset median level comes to 14.5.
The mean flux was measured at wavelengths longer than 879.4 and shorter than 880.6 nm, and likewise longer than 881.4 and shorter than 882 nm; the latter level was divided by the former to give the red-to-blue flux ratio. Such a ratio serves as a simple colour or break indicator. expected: 1.05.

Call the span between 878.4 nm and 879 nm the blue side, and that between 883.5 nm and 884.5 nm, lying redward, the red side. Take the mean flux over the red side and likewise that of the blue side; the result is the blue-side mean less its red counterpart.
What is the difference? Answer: 0.0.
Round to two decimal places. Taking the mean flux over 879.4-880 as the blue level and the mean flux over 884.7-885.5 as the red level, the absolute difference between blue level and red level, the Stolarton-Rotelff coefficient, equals 0.25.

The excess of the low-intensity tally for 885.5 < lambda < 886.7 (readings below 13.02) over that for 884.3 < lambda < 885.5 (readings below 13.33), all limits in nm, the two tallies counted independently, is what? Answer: 0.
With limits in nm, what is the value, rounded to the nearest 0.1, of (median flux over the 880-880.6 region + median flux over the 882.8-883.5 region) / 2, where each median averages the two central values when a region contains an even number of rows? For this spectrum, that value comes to 13.1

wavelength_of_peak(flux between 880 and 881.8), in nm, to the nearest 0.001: 881.724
